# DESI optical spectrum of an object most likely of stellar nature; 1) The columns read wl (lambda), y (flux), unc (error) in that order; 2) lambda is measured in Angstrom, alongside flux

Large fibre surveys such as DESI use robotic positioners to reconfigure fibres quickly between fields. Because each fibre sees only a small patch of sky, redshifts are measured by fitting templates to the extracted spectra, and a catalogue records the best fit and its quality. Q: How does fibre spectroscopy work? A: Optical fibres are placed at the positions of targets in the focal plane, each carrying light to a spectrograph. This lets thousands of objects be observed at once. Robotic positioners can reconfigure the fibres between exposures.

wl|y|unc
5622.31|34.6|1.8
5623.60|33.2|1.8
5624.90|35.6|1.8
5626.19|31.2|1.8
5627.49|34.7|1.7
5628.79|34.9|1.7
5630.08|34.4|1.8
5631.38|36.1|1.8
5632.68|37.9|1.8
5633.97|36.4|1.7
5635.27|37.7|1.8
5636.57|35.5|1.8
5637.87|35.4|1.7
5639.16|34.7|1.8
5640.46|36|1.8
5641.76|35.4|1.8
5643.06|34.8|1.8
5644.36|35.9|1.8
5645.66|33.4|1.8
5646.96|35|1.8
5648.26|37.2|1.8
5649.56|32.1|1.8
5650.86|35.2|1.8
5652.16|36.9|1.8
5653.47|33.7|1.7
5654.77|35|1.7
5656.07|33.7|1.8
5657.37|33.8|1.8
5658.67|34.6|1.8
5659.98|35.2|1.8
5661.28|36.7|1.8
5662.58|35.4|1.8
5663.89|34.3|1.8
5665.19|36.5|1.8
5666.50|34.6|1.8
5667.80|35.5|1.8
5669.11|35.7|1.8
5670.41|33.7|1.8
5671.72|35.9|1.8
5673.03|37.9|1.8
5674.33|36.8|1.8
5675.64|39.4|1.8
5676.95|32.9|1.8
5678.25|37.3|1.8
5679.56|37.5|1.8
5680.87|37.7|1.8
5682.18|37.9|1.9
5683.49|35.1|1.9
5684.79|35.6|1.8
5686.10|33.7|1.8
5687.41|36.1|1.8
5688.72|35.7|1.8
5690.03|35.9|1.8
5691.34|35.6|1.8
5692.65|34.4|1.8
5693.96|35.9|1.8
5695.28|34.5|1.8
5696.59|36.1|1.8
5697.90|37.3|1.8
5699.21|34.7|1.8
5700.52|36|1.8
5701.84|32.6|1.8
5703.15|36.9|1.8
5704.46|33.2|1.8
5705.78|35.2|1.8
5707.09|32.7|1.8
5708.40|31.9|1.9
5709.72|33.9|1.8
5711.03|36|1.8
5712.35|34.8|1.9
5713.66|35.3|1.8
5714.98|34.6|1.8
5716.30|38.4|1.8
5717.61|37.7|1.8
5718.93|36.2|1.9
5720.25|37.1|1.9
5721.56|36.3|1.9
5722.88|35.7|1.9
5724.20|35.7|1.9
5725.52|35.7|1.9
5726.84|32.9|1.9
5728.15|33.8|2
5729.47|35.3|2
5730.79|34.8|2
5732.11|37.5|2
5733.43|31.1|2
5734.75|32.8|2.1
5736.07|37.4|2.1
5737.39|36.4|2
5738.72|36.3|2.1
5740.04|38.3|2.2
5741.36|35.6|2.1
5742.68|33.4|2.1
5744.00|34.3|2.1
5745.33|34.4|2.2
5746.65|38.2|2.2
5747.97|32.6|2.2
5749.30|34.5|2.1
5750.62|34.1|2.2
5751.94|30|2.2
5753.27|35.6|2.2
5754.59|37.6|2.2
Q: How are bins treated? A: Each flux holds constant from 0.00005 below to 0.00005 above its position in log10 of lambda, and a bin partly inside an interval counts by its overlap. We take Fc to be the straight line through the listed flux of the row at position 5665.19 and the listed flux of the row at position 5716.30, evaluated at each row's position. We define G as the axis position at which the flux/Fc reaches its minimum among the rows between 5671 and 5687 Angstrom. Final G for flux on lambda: 5676.95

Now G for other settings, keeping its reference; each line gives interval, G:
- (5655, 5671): 5670.41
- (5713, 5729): 5726.84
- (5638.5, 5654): 5649.56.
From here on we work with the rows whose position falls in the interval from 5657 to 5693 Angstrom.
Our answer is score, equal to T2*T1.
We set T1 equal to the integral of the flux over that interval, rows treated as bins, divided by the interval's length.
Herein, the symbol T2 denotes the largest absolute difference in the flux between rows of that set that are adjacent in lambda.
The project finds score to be 233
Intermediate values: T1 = 35.8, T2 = 6.5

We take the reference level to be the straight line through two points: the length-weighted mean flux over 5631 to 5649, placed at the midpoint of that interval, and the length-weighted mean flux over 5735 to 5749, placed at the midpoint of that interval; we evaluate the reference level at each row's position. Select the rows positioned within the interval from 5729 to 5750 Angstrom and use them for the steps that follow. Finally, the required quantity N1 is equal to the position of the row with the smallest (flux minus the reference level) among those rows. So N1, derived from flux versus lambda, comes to 5733.43 Angstrom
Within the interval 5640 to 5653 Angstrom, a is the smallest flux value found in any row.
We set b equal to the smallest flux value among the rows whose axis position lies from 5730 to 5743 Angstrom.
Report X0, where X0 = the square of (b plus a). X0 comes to 3994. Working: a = 32.1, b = 31.1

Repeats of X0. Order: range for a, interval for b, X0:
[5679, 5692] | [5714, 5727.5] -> 4436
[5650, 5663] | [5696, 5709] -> 4303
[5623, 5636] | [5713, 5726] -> 4330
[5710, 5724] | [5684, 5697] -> 4665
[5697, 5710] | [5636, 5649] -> 4264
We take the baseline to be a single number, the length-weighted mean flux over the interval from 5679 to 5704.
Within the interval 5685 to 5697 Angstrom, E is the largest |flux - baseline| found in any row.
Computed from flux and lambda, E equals 2.0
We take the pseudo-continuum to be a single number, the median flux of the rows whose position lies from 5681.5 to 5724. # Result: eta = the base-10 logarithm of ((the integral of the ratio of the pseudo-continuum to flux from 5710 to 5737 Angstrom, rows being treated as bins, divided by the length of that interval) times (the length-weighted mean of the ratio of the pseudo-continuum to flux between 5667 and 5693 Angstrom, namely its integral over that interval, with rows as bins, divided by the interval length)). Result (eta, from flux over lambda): 0.000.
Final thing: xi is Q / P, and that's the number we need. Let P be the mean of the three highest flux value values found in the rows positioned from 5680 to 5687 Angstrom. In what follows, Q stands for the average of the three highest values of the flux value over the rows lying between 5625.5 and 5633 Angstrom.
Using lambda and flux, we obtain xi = 0.98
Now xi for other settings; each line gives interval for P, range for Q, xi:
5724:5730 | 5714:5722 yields 1.06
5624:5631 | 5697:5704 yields 1.05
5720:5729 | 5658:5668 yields 1.00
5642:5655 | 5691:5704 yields 1.00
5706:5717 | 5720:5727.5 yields 0.99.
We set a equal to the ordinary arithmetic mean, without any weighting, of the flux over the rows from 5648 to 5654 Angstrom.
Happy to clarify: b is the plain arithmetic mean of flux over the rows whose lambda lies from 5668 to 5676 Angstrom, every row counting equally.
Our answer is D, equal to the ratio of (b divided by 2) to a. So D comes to 0.522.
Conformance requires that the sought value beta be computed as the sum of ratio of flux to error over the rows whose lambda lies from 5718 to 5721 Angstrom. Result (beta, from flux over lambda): 39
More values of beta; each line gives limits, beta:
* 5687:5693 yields 99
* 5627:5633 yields 101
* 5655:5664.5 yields 135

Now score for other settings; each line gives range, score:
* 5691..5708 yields 150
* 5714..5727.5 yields 137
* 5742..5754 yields 191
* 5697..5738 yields 225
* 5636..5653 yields 179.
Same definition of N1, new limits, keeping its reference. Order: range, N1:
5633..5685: 5649.56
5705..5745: 5733.43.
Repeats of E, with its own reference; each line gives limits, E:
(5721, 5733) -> 2.8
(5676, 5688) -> 2.8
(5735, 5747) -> 2.6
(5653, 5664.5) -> 2.0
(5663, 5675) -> 2.2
